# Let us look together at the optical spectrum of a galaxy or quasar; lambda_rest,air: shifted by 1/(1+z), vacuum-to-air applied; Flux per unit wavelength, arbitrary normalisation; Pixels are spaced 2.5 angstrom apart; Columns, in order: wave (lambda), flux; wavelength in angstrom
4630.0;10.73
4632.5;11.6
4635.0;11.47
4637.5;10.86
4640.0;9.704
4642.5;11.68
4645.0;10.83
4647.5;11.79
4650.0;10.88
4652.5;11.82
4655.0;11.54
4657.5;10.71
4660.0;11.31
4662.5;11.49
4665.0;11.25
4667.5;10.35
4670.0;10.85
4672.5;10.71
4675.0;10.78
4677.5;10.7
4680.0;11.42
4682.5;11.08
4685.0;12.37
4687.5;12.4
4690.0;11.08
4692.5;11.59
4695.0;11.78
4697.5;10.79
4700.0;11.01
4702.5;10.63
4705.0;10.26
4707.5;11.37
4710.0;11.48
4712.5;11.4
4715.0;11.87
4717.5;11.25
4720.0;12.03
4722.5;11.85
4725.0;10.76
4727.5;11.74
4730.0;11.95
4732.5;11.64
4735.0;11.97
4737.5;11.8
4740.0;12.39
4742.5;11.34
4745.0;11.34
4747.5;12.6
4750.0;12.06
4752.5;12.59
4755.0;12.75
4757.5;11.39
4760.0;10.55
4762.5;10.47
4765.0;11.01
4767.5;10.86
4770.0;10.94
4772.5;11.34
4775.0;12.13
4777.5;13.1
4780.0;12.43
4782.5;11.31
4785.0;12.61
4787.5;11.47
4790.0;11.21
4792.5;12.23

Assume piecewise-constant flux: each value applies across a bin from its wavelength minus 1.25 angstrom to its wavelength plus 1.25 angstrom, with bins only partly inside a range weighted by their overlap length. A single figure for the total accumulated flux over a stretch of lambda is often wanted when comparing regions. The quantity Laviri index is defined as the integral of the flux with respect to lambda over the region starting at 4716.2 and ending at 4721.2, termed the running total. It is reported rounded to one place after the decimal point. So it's 58.2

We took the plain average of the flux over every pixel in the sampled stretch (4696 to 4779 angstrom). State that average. 11.5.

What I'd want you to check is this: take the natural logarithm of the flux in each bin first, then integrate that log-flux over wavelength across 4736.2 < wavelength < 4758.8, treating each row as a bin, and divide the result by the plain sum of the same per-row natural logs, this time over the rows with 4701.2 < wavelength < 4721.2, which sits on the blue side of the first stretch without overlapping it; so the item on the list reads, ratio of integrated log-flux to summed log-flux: 2.9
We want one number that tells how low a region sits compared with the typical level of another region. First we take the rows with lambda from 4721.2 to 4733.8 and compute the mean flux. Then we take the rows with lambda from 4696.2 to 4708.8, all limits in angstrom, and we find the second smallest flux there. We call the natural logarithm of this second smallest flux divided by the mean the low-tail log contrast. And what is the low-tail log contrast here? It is -0.09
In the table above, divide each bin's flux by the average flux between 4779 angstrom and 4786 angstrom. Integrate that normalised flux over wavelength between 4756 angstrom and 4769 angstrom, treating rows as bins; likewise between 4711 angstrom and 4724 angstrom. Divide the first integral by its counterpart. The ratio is 0.93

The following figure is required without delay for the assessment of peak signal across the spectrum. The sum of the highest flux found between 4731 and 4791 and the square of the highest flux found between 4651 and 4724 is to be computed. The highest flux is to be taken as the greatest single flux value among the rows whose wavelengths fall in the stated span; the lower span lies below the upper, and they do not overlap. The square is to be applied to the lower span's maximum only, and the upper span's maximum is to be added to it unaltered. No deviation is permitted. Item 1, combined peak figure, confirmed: 166.9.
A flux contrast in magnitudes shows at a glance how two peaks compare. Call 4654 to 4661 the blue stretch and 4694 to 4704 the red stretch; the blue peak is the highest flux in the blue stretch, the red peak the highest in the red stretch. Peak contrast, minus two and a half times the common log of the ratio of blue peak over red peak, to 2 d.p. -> 0.02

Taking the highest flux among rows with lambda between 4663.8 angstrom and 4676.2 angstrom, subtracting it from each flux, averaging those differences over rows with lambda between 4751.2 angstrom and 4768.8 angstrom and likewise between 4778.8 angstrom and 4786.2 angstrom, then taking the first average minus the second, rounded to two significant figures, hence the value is -0.74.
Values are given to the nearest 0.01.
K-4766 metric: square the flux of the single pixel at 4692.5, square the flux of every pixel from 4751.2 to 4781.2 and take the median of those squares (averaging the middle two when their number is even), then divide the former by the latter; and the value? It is 1.04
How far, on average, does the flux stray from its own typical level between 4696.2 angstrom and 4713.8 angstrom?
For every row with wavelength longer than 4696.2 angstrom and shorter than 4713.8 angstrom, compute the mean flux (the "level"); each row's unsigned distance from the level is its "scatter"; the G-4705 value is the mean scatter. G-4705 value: 0.37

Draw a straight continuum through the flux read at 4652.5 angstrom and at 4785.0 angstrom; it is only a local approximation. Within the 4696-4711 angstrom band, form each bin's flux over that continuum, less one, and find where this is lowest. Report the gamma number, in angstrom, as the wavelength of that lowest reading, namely 4705.0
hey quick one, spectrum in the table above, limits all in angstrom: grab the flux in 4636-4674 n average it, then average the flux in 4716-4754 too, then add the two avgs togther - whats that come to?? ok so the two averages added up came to 22.9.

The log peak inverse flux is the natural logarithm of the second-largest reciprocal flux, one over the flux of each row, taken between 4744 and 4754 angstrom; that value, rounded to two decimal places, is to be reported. -2.49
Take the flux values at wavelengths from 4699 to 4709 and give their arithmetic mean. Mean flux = 10.8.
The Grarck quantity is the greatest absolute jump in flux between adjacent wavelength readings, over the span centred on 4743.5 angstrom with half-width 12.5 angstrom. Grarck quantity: 1.26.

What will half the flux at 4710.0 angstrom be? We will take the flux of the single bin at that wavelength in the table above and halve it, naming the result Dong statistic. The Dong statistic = 5.7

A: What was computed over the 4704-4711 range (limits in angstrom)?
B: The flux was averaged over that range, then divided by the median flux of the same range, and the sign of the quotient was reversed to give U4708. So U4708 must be -0.97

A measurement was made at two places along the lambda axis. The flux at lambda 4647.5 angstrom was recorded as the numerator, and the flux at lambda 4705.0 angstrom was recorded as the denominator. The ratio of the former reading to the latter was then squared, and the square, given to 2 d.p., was 1.32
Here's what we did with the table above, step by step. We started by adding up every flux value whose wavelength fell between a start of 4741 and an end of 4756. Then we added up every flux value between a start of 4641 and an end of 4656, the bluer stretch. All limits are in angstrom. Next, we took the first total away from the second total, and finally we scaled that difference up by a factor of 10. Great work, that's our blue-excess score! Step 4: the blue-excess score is -41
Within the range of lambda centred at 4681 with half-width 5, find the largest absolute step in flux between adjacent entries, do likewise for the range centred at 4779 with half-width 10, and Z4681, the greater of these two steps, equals 1.30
